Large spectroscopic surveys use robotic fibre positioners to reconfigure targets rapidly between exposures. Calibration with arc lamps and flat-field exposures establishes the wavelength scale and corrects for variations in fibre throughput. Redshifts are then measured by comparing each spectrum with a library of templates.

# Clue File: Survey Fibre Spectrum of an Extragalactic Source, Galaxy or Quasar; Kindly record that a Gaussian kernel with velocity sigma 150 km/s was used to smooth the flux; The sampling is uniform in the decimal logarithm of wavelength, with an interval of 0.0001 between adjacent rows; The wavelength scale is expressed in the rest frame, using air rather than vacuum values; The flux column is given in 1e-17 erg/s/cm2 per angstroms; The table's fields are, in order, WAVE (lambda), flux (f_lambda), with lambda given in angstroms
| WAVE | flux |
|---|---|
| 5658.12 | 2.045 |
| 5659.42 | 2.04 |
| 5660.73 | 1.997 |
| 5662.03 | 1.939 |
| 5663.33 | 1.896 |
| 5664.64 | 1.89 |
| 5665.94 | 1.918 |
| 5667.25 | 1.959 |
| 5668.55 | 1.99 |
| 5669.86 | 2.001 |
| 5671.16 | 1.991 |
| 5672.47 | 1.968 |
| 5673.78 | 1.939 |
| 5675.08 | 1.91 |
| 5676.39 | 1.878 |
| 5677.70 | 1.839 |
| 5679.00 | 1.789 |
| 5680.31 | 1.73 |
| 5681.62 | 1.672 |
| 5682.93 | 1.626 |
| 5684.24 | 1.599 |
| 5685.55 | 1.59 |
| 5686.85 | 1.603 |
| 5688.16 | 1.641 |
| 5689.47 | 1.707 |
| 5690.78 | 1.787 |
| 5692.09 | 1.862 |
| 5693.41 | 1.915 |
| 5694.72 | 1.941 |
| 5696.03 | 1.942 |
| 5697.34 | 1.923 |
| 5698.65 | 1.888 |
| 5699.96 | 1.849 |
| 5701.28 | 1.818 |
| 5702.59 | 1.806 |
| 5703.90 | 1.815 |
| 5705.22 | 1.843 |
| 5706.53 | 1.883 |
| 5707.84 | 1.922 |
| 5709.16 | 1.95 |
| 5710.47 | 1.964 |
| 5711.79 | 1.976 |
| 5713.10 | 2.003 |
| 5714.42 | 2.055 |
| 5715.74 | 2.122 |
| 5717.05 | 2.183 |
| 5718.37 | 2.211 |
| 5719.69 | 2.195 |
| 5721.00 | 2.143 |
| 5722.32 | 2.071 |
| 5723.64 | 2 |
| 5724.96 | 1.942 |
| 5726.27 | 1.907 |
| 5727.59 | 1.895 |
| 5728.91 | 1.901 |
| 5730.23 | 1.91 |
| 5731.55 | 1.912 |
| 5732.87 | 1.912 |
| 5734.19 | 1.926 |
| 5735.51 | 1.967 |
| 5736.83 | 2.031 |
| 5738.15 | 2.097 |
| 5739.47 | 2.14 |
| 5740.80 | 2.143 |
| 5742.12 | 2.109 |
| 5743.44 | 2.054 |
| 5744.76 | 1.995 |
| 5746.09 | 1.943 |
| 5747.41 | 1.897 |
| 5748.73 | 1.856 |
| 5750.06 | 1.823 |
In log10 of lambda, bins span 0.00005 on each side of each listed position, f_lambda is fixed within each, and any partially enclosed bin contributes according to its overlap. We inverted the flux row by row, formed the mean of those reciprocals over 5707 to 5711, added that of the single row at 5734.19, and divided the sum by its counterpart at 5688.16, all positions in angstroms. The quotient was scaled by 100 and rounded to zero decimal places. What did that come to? 170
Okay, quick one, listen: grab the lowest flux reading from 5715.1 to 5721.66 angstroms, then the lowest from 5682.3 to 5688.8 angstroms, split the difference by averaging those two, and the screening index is 1.856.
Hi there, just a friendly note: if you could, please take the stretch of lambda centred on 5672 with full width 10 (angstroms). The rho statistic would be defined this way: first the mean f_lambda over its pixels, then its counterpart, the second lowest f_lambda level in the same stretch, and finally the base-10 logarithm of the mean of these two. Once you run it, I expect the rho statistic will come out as 0.29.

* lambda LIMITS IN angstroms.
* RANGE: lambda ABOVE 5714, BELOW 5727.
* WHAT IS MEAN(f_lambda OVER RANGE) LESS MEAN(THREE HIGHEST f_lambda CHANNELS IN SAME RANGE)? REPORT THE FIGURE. -0.11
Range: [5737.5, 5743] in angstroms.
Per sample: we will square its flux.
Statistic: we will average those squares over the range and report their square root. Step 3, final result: 2.12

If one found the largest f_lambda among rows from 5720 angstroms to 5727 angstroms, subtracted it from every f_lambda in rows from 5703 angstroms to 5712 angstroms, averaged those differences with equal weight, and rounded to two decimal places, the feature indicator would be -0.24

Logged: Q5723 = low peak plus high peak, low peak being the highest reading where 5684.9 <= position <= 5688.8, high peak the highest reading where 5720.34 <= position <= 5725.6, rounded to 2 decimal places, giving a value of 3.78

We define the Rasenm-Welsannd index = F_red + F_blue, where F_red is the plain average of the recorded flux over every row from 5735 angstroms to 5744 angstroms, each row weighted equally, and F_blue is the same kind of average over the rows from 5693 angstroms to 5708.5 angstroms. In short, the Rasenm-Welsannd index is 3.96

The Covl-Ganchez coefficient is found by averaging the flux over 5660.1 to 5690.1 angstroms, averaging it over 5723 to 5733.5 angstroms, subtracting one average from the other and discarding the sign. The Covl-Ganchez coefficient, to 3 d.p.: 0.093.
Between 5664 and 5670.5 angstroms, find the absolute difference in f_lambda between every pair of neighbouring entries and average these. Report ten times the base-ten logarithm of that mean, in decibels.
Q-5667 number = -15.6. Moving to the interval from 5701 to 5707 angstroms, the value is -16.5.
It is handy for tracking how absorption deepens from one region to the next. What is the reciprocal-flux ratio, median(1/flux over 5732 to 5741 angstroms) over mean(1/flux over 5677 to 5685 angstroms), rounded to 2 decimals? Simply 0.84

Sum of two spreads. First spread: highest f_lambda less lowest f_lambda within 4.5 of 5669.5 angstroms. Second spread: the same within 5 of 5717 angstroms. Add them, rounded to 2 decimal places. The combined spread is 0.29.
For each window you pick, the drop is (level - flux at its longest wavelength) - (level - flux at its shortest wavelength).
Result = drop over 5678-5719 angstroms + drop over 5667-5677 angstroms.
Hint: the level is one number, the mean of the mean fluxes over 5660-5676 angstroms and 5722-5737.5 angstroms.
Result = -0.3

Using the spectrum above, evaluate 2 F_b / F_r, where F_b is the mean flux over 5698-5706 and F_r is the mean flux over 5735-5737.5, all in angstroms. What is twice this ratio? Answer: 1.8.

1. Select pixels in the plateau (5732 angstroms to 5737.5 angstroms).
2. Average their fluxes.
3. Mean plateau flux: 1.96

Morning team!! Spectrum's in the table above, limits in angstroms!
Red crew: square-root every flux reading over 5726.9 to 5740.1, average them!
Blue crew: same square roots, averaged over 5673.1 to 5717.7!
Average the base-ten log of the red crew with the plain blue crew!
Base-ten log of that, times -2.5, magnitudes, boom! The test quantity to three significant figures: 0.307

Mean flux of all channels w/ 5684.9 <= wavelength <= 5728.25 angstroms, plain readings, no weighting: 1.92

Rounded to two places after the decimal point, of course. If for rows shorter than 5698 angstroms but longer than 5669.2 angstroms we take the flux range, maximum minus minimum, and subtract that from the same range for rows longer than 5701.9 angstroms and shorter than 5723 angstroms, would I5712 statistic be -0.01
